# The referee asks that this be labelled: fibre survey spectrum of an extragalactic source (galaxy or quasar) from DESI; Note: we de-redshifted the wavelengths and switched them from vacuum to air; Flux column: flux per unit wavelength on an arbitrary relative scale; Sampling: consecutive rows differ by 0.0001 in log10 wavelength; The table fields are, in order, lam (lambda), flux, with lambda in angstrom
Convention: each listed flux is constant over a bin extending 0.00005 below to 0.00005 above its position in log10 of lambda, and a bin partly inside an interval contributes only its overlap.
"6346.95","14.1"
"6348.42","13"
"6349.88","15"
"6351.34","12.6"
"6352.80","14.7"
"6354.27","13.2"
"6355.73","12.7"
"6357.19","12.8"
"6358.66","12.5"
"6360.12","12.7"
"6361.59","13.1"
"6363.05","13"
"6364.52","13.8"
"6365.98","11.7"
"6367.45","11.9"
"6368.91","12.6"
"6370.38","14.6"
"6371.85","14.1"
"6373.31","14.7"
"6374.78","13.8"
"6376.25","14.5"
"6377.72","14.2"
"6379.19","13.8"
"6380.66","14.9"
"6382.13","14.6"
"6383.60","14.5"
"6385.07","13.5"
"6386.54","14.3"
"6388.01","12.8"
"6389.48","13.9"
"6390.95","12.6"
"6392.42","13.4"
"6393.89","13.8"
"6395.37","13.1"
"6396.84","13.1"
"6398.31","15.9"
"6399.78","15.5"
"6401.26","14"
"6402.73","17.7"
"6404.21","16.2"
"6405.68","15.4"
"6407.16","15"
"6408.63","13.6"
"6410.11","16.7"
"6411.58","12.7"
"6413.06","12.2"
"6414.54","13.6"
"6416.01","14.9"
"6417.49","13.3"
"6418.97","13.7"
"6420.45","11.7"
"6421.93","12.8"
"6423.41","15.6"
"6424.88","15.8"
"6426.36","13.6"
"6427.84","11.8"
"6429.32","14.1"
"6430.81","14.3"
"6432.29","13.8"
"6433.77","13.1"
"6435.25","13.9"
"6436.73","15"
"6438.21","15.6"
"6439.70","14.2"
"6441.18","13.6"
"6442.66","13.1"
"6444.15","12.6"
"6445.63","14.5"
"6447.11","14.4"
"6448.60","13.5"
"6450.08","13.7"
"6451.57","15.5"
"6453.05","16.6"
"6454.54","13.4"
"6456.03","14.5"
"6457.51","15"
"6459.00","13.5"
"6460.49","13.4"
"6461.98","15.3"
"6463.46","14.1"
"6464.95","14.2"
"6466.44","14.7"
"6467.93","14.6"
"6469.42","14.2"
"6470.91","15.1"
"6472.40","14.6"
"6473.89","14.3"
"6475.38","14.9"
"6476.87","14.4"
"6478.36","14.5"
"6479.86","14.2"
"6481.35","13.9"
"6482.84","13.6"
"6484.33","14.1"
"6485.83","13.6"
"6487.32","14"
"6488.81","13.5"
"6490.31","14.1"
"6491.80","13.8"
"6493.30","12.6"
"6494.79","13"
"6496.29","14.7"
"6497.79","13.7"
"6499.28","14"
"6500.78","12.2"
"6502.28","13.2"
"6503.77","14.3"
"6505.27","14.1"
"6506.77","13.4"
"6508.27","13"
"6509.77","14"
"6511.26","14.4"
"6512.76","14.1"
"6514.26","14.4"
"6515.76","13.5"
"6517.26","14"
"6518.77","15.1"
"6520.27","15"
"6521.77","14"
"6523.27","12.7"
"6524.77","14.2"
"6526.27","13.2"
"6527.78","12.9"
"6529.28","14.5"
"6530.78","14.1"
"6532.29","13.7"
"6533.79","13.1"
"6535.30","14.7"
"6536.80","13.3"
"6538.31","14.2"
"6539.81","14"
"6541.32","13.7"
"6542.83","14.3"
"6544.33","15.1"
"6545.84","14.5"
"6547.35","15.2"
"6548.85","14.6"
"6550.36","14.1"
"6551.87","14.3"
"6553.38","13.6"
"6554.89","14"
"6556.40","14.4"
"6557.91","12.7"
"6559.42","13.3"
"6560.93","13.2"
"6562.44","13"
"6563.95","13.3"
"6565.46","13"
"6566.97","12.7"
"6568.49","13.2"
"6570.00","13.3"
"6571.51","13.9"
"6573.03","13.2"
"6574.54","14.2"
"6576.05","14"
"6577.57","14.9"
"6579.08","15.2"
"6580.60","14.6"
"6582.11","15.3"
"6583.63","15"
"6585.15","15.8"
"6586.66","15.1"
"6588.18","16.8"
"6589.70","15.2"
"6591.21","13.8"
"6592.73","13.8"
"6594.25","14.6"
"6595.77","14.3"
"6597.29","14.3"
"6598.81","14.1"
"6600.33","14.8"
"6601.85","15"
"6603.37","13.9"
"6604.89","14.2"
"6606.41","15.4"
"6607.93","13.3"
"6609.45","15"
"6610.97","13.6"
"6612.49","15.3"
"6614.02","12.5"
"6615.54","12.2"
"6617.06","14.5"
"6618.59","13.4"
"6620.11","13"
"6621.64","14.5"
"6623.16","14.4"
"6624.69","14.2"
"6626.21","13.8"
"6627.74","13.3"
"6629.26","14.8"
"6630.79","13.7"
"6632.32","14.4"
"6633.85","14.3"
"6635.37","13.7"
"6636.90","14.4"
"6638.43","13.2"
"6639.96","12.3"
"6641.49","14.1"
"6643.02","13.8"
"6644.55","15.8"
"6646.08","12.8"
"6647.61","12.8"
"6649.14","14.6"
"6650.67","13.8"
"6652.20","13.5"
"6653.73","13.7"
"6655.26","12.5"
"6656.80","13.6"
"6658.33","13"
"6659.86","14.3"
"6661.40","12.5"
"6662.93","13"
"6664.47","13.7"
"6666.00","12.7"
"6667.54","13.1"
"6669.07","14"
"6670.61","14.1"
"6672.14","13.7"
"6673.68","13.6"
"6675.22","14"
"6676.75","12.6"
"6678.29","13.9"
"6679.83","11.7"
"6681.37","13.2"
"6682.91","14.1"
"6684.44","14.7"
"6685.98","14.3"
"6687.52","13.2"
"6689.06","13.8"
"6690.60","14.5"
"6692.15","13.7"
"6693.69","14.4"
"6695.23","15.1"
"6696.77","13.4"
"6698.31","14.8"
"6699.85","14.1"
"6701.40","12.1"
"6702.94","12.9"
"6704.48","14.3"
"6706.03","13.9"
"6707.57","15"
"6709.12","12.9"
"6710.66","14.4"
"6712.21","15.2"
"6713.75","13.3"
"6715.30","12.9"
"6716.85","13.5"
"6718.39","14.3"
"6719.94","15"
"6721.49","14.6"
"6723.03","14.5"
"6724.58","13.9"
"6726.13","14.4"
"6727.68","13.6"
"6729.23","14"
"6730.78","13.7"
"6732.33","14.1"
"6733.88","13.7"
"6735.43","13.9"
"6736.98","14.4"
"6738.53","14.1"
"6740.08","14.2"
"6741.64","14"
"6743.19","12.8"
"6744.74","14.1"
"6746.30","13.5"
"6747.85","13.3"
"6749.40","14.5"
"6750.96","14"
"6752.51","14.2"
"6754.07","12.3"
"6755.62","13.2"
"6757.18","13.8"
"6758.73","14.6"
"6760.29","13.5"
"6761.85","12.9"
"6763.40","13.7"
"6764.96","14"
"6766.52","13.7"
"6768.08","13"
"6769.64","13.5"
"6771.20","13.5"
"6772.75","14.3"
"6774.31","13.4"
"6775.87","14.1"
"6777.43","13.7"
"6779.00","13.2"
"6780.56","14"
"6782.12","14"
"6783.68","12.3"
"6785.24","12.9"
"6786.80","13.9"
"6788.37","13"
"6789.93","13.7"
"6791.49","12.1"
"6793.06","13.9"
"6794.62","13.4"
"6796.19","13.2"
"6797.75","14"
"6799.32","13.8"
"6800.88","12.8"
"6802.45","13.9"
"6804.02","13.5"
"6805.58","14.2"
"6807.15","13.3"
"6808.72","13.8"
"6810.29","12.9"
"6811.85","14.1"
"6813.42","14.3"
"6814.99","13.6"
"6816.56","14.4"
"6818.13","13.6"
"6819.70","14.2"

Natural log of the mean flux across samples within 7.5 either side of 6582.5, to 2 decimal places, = 2.72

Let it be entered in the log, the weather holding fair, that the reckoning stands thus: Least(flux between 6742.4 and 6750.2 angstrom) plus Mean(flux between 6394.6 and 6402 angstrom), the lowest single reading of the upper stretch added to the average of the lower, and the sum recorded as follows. 27.1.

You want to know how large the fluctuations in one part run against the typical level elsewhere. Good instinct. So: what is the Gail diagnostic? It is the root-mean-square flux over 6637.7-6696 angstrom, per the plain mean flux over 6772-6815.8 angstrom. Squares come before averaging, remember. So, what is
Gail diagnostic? 1.01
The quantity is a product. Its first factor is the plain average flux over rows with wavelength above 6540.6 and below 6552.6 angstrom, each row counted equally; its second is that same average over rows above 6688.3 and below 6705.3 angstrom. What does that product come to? 201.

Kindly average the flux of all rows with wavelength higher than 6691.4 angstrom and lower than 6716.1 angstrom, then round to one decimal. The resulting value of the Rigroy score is 13.9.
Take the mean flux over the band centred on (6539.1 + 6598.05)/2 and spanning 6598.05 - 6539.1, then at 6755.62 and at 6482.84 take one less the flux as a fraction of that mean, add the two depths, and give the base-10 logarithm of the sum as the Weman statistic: -0.95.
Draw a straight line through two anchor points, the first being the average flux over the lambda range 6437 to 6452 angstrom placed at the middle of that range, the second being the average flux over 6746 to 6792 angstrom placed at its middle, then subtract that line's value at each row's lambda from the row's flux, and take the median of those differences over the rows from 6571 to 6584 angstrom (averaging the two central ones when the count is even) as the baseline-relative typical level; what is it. 0.8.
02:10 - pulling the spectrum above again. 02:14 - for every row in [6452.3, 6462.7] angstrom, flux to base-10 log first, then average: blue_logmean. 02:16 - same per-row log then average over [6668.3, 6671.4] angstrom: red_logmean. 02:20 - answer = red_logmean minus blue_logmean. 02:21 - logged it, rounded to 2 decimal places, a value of -0.01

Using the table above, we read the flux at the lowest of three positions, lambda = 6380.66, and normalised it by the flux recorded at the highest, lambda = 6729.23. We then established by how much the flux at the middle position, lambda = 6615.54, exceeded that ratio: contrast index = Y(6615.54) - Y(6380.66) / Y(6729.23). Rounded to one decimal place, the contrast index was 11.1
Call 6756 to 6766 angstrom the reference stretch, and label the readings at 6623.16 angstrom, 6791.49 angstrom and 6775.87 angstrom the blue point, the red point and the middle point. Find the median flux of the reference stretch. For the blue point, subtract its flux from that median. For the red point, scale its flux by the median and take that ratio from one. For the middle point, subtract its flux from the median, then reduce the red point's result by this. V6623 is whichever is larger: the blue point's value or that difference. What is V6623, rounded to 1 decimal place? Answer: 0.5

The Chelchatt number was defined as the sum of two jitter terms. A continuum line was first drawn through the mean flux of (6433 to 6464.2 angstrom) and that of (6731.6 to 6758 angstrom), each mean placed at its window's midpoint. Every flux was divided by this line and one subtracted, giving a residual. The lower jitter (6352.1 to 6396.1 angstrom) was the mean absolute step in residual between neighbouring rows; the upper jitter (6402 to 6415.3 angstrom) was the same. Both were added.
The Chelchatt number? 0.166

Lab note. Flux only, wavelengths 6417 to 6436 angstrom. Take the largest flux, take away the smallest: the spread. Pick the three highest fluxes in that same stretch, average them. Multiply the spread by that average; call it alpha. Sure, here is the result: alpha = 62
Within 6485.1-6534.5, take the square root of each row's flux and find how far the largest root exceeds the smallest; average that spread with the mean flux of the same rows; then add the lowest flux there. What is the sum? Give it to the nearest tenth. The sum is 19.3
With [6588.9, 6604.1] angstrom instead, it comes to 21.1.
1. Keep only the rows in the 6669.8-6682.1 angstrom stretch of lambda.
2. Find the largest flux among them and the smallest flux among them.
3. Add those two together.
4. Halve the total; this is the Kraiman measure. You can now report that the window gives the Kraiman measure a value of 12.9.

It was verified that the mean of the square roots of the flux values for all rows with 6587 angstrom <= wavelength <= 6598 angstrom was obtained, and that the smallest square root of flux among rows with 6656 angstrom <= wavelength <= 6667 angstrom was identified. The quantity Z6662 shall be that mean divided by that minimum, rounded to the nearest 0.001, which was 1.083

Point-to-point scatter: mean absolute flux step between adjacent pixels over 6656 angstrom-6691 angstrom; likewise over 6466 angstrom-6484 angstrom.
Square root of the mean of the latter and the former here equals 0.79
